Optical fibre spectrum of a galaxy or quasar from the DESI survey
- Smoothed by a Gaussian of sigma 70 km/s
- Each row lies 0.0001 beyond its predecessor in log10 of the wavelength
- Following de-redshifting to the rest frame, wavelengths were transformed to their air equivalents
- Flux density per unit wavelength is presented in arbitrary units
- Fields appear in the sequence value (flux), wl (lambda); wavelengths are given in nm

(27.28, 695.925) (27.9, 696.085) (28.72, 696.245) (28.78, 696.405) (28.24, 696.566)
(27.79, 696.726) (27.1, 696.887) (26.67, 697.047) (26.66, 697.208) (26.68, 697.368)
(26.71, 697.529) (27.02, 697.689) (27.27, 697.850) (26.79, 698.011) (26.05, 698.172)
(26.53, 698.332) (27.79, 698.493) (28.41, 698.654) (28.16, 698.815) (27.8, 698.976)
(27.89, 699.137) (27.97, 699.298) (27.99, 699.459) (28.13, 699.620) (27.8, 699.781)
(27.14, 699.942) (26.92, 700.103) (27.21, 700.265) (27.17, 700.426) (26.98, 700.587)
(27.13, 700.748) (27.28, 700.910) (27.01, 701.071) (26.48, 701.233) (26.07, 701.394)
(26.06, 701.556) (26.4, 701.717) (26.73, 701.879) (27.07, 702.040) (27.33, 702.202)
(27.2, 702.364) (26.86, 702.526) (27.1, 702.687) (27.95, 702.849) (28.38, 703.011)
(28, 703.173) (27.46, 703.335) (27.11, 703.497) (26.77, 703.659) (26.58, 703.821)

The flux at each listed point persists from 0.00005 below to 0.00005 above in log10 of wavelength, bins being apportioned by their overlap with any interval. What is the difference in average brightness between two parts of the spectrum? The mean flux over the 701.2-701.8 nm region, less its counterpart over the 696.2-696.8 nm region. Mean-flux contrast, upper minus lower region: -2.1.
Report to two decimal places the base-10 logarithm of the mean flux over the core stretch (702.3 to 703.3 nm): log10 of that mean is 1.44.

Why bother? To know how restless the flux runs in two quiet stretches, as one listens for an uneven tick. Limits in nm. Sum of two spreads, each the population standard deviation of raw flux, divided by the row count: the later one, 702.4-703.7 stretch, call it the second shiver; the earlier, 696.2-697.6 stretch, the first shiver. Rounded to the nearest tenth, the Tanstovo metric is 1.4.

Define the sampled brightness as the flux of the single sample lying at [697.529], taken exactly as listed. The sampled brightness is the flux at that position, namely 26.71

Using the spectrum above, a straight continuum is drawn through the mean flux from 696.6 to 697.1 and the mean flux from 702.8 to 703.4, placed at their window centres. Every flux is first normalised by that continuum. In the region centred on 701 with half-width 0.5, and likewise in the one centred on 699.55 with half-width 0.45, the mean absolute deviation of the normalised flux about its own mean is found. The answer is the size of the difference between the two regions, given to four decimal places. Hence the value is 0.0047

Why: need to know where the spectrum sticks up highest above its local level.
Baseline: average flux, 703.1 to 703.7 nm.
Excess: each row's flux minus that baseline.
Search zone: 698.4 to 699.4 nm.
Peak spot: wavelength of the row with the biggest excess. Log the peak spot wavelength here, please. 698.654 nm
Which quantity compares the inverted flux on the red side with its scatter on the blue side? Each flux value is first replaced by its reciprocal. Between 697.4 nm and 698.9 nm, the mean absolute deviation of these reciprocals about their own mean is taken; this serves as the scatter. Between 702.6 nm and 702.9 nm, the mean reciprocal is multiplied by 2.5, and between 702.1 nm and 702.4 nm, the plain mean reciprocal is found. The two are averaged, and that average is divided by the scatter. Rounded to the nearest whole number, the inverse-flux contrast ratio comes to 75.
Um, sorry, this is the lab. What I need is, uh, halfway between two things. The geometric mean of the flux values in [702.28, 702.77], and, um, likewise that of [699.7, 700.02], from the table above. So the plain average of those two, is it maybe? 27.3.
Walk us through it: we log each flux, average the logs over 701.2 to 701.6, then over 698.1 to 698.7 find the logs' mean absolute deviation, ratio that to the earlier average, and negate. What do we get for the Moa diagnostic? -0.010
